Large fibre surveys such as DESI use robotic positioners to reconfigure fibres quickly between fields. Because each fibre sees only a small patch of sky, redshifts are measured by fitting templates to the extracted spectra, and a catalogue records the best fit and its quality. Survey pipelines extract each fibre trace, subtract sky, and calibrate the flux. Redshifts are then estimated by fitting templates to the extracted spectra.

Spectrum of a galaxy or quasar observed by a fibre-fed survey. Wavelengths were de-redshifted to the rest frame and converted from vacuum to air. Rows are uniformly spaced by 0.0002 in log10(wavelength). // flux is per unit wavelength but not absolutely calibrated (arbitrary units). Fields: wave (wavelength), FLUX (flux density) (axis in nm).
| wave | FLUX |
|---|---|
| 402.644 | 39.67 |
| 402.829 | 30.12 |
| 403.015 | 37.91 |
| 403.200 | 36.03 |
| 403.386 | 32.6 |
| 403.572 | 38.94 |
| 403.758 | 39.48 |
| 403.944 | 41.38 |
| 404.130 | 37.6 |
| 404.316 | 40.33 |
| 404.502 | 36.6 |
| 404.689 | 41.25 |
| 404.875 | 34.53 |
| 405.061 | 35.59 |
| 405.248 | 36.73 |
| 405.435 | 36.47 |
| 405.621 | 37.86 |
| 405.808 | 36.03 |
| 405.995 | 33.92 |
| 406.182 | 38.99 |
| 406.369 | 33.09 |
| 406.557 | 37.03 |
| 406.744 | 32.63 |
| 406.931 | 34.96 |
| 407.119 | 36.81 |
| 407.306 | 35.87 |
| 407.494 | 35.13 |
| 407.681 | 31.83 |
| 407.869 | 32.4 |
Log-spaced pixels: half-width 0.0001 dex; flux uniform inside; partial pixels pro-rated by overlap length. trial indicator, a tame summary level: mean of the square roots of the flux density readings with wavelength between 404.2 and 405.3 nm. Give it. 6.12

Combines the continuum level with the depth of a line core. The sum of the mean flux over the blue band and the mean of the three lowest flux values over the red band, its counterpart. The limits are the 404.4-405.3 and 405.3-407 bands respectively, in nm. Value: 70.2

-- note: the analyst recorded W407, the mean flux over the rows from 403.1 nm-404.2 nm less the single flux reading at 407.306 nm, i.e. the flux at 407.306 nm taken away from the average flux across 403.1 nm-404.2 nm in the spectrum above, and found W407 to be 1.8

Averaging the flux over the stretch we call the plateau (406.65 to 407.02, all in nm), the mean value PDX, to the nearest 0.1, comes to 33.8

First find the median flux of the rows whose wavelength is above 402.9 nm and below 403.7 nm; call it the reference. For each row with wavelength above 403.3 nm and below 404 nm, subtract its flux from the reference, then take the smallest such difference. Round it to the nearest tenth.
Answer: -4.4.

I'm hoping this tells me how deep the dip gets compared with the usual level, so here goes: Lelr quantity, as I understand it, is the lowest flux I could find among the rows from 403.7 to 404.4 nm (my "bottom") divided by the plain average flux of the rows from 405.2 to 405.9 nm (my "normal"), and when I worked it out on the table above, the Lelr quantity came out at 1.02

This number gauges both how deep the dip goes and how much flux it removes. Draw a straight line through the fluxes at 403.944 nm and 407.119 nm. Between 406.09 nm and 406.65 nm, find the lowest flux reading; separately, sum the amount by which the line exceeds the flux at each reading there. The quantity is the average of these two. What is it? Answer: 19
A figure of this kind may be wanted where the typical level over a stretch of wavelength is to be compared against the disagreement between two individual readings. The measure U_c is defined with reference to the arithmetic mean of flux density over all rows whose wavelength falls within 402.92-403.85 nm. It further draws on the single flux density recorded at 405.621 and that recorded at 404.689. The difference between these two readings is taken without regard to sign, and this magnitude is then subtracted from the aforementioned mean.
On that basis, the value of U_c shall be 33.6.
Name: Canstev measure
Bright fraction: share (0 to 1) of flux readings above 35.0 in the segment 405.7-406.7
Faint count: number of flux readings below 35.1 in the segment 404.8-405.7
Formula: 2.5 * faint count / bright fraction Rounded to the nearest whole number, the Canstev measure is 4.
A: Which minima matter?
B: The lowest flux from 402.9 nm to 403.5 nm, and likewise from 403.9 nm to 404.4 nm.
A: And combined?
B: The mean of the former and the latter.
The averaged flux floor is 35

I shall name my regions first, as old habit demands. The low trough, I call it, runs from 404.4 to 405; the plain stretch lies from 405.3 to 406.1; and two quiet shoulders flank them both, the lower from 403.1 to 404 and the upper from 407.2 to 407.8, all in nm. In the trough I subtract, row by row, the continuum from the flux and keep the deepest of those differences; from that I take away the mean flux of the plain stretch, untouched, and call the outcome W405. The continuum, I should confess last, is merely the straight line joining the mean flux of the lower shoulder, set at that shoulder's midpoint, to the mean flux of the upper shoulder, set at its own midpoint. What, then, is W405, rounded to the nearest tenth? -38.1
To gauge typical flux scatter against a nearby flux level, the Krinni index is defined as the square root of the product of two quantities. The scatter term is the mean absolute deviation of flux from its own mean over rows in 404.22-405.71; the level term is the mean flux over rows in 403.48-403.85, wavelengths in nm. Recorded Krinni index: 8.39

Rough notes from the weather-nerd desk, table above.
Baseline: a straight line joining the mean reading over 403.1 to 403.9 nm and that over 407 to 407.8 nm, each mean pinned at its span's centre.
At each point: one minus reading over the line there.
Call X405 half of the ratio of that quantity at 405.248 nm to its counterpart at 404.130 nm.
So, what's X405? 0.4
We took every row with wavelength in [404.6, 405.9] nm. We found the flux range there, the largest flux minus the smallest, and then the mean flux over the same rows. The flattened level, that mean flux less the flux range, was 30.2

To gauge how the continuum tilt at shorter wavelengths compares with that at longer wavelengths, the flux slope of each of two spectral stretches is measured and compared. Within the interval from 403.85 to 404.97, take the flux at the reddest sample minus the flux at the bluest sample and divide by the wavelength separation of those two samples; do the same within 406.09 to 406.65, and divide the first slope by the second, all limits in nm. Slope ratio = 1.4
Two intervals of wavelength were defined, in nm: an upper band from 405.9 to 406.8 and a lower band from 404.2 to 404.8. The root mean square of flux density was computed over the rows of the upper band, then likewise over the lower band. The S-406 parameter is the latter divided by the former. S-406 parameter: 1.12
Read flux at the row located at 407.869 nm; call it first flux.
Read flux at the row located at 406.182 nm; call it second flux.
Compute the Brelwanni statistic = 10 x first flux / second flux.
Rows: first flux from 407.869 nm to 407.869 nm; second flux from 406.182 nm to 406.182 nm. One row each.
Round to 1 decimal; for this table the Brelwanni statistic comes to 8.3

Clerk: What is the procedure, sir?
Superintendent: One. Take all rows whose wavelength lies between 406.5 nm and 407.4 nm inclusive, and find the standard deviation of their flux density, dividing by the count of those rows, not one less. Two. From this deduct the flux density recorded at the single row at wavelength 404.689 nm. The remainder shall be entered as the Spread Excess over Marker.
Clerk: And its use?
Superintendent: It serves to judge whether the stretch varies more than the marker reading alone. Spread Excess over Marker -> -39.7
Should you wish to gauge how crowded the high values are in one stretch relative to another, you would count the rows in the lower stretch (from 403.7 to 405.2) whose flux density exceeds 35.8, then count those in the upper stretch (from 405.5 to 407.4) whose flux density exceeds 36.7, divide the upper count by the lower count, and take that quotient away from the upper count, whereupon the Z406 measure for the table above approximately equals 3.3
